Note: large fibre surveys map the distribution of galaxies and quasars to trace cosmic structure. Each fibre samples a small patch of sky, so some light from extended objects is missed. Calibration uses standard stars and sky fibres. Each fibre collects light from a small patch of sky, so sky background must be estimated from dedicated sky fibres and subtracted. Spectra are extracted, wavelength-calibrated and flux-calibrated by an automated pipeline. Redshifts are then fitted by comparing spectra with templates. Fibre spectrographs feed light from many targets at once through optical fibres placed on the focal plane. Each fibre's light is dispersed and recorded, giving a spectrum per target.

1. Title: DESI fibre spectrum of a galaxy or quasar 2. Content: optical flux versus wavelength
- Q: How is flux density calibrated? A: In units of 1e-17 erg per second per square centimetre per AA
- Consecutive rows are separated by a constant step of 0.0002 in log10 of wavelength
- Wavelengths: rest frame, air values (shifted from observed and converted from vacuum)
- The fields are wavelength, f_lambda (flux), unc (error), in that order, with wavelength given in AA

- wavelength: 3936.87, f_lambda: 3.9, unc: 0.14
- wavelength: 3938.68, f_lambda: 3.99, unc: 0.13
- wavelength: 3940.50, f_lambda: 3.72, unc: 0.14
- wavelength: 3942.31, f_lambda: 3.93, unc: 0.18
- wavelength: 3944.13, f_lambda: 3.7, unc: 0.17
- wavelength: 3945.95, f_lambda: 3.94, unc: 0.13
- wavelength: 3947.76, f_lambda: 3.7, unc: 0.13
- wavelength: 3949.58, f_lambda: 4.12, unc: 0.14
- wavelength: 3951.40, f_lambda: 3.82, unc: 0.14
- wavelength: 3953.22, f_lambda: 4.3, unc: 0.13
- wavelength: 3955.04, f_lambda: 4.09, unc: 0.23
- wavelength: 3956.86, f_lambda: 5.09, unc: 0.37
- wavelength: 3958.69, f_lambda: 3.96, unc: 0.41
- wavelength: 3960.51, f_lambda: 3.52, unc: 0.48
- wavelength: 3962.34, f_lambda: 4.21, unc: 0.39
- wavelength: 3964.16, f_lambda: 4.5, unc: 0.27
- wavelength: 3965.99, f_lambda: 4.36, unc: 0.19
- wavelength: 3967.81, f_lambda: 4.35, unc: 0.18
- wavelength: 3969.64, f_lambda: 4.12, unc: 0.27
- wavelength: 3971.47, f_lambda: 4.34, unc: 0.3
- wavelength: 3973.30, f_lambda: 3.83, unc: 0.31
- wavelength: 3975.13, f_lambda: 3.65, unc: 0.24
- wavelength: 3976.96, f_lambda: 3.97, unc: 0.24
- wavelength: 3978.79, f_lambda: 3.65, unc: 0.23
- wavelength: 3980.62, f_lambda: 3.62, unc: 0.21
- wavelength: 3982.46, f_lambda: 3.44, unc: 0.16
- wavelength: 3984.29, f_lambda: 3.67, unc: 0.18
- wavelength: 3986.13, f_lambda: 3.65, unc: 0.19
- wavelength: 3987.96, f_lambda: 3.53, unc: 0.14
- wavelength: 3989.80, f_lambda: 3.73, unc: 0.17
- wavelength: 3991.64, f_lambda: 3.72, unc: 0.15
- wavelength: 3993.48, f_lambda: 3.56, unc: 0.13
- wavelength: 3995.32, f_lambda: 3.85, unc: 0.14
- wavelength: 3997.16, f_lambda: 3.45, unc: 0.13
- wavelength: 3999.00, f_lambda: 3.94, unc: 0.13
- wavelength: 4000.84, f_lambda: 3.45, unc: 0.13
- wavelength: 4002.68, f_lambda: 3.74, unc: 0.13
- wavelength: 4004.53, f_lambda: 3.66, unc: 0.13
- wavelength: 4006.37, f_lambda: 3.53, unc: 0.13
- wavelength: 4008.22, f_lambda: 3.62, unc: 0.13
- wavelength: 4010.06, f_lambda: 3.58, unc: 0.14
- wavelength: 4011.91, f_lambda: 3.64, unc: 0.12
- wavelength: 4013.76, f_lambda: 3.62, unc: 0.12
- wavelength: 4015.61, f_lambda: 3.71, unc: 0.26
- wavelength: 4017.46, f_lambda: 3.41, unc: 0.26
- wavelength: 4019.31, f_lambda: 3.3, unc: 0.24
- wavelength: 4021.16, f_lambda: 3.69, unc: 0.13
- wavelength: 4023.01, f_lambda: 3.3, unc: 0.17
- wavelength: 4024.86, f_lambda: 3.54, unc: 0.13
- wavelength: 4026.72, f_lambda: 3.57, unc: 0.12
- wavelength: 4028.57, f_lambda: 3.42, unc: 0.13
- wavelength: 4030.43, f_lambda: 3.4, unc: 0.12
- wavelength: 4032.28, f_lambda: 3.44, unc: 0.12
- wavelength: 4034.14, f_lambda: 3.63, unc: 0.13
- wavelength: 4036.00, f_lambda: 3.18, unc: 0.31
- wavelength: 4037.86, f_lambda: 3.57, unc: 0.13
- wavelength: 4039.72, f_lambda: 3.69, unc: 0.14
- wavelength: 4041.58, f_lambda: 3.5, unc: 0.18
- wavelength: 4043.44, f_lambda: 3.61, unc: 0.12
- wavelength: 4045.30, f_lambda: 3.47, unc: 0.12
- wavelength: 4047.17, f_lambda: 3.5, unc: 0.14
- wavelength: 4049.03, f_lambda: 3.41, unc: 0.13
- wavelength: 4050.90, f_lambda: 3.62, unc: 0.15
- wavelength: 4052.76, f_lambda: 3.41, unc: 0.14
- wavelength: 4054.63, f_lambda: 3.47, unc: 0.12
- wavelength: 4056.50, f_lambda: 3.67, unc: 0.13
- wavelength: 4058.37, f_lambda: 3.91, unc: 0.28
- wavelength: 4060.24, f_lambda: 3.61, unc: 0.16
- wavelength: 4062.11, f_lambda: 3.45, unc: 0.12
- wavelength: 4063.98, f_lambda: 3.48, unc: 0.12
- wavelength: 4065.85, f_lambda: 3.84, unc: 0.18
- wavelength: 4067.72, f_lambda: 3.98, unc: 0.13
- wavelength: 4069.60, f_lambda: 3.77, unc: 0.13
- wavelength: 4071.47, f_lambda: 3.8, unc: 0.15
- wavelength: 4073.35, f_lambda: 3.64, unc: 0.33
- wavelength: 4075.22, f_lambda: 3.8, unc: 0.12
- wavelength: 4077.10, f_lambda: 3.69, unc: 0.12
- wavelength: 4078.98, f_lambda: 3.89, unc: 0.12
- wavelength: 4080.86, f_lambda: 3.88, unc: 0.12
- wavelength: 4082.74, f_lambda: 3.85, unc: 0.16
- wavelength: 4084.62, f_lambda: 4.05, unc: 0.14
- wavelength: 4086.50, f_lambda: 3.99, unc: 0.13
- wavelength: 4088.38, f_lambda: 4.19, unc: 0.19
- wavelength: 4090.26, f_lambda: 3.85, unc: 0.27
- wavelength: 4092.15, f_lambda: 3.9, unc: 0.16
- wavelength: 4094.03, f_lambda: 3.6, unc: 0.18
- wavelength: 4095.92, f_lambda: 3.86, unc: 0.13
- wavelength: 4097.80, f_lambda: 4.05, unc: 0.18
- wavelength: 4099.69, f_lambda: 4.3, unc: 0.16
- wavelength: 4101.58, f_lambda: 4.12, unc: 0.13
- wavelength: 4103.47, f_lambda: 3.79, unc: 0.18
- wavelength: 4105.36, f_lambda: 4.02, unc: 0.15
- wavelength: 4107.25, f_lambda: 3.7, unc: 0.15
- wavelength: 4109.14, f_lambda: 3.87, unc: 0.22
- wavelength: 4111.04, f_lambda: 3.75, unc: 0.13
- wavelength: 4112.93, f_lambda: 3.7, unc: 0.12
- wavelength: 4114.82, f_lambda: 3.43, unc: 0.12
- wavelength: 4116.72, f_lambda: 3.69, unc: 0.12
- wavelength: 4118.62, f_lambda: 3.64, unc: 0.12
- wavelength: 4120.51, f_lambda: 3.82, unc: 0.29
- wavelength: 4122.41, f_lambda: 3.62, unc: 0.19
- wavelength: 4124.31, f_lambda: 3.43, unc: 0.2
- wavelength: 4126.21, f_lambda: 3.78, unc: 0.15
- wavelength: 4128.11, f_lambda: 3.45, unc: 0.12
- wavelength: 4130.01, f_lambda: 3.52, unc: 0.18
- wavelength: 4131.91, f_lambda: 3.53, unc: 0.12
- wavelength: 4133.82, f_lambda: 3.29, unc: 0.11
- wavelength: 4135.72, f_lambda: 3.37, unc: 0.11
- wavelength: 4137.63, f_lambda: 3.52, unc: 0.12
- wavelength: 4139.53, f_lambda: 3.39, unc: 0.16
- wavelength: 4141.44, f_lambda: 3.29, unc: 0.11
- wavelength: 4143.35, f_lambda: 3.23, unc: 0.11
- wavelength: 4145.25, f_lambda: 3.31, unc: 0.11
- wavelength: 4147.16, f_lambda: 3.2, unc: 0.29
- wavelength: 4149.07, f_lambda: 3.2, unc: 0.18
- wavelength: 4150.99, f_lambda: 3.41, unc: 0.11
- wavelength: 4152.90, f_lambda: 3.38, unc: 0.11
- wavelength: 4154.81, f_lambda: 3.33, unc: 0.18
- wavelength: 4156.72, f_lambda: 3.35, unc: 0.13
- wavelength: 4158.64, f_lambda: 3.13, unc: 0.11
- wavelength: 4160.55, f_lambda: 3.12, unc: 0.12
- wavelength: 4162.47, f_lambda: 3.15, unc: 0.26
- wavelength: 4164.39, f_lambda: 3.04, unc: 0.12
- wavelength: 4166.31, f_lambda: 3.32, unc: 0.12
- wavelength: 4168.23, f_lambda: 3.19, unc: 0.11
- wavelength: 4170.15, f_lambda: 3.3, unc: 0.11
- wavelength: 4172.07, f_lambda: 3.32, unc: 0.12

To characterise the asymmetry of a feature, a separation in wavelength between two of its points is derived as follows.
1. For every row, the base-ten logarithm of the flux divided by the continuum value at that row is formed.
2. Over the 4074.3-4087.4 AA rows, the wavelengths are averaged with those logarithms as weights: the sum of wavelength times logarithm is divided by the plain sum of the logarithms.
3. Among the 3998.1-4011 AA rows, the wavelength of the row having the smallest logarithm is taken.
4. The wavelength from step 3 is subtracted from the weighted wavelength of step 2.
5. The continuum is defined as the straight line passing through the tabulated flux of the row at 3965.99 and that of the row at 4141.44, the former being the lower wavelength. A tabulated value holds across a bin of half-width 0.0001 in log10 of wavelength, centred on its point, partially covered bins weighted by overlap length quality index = 81.9 AA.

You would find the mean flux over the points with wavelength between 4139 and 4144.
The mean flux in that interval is 3.3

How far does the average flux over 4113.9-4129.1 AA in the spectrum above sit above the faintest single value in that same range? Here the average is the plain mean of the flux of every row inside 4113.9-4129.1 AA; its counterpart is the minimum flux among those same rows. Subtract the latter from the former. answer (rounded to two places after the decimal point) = 0.18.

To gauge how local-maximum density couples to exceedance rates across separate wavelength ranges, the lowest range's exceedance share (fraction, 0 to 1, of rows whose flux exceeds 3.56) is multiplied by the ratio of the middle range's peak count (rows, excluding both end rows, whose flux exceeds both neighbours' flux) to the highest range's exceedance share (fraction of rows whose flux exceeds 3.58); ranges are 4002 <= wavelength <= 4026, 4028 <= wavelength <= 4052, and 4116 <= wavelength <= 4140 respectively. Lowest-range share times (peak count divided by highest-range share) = 6.4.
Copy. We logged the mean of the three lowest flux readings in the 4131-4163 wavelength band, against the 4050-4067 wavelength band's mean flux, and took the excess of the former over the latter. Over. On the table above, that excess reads -0.5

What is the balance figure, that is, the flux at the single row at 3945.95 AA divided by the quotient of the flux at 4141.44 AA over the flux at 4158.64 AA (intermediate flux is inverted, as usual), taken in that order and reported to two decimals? 3.75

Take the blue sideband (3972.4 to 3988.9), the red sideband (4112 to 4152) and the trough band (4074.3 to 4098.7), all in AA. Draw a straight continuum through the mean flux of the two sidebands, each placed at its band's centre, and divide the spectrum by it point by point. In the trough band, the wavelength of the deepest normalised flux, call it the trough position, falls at 4094.03 AA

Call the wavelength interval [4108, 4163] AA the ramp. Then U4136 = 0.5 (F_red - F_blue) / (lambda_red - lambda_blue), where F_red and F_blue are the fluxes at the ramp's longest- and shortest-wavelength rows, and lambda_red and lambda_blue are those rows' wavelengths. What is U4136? -0.007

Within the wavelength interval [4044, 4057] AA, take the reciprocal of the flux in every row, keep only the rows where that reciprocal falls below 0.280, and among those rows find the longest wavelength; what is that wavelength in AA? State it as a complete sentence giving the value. 4056.50 AA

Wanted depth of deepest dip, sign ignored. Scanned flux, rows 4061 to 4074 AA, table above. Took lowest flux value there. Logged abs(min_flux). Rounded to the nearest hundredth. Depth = 3.45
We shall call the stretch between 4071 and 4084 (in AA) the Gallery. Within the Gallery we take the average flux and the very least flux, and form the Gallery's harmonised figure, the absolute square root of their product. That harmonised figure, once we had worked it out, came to 3.72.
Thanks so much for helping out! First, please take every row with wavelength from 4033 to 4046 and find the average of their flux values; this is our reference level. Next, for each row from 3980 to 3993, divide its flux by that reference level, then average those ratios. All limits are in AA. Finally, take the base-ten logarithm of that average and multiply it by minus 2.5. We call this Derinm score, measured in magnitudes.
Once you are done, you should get -0.03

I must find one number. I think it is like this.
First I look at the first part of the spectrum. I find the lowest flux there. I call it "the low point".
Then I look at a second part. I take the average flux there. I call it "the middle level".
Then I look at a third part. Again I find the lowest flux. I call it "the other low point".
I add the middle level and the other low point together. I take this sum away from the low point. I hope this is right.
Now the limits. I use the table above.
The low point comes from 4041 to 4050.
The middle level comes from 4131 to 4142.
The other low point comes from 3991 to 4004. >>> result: -3.44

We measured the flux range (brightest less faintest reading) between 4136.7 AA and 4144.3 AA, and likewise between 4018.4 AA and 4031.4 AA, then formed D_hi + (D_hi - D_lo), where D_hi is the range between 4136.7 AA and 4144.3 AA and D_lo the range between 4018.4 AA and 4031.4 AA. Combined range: 0.2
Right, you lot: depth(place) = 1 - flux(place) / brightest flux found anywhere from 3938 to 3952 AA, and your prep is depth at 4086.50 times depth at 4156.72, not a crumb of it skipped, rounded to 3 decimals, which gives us 0.006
